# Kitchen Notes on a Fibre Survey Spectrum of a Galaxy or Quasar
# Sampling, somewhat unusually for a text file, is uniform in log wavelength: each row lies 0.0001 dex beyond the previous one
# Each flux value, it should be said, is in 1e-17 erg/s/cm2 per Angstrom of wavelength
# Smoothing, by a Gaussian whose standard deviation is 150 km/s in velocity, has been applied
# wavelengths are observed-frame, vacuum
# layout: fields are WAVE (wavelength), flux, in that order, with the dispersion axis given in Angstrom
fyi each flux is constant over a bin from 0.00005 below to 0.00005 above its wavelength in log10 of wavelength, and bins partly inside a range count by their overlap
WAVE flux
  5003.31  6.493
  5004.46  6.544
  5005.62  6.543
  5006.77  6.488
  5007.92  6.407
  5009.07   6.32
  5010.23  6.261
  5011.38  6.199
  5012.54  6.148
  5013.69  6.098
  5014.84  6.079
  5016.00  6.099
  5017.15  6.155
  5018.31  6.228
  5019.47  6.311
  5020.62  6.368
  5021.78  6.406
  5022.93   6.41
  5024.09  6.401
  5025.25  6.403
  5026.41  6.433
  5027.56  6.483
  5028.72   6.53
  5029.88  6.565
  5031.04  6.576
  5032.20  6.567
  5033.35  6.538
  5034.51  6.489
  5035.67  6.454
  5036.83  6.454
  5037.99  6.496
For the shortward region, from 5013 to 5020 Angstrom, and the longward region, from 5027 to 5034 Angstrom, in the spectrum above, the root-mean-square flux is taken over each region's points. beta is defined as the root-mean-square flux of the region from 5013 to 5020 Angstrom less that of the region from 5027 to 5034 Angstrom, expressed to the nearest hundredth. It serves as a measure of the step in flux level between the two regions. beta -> -0.38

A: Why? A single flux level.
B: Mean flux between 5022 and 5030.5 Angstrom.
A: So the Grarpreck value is 6.46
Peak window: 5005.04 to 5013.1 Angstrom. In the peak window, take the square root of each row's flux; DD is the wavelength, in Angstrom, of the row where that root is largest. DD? 5005.62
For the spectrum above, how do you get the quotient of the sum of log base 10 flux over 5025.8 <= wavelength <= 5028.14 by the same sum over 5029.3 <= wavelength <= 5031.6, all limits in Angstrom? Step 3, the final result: 0.99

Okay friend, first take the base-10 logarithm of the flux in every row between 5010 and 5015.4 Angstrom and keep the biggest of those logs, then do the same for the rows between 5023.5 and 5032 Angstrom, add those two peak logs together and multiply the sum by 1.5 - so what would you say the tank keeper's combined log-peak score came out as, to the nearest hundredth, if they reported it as 2.42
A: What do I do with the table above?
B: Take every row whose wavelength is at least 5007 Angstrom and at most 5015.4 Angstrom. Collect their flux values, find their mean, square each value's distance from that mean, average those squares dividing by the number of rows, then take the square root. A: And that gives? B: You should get 0.11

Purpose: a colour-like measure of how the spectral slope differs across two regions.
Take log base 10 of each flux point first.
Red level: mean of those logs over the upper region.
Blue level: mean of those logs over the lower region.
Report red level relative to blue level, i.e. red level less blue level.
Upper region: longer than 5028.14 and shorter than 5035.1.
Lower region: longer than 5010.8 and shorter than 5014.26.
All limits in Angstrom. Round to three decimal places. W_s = 0.027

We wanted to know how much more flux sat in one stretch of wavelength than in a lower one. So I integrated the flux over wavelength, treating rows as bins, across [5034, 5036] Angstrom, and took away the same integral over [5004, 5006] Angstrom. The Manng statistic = -0.1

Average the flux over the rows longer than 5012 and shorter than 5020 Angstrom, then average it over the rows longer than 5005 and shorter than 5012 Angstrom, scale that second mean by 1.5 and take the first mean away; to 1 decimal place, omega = 3.4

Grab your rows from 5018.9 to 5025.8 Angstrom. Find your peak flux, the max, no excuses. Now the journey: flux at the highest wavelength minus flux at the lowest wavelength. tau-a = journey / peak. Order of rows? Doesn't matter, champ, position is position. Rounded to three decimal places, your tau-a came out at 0.014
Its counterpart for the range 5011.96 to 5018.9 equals 0.013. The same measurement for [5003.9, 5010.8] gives -0.043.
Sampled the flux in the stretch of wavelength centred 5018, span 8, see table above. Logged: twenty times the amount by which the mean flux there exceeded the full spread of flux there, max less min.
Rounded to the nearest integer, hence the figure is 118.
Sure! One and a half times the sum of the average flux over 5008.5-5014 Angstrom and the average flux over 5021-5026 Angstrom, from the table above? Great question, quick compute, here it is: 18.9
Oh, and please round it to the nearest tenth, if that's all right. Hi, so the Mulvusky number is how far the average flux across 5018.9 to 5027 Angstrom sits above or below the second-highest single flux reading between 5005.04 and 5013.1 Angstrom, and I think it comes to -0.1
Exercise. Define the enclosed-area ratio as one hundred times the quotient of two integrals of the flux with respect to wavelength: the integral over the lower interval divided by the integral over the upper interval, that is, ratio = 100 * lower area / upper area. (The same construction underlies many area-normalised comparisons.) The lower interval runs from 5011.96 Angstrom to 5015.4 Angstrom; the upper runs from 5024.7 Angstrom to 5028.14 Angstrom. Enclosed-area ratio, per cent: 95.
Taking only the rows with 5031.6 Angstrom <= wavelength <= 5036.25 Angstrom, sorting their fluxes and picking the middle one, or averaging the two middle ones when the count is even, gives 6.51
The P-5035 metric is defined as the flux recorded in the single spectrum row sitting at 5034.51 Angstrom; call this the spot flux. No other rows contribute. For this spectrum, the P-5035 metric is 6.489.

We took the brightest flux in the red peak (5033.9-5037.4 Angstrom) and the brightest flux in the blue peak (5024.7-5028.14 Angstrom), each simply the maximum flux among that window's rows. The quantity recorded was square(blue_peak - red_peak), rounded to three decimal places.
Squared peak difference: 0.000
